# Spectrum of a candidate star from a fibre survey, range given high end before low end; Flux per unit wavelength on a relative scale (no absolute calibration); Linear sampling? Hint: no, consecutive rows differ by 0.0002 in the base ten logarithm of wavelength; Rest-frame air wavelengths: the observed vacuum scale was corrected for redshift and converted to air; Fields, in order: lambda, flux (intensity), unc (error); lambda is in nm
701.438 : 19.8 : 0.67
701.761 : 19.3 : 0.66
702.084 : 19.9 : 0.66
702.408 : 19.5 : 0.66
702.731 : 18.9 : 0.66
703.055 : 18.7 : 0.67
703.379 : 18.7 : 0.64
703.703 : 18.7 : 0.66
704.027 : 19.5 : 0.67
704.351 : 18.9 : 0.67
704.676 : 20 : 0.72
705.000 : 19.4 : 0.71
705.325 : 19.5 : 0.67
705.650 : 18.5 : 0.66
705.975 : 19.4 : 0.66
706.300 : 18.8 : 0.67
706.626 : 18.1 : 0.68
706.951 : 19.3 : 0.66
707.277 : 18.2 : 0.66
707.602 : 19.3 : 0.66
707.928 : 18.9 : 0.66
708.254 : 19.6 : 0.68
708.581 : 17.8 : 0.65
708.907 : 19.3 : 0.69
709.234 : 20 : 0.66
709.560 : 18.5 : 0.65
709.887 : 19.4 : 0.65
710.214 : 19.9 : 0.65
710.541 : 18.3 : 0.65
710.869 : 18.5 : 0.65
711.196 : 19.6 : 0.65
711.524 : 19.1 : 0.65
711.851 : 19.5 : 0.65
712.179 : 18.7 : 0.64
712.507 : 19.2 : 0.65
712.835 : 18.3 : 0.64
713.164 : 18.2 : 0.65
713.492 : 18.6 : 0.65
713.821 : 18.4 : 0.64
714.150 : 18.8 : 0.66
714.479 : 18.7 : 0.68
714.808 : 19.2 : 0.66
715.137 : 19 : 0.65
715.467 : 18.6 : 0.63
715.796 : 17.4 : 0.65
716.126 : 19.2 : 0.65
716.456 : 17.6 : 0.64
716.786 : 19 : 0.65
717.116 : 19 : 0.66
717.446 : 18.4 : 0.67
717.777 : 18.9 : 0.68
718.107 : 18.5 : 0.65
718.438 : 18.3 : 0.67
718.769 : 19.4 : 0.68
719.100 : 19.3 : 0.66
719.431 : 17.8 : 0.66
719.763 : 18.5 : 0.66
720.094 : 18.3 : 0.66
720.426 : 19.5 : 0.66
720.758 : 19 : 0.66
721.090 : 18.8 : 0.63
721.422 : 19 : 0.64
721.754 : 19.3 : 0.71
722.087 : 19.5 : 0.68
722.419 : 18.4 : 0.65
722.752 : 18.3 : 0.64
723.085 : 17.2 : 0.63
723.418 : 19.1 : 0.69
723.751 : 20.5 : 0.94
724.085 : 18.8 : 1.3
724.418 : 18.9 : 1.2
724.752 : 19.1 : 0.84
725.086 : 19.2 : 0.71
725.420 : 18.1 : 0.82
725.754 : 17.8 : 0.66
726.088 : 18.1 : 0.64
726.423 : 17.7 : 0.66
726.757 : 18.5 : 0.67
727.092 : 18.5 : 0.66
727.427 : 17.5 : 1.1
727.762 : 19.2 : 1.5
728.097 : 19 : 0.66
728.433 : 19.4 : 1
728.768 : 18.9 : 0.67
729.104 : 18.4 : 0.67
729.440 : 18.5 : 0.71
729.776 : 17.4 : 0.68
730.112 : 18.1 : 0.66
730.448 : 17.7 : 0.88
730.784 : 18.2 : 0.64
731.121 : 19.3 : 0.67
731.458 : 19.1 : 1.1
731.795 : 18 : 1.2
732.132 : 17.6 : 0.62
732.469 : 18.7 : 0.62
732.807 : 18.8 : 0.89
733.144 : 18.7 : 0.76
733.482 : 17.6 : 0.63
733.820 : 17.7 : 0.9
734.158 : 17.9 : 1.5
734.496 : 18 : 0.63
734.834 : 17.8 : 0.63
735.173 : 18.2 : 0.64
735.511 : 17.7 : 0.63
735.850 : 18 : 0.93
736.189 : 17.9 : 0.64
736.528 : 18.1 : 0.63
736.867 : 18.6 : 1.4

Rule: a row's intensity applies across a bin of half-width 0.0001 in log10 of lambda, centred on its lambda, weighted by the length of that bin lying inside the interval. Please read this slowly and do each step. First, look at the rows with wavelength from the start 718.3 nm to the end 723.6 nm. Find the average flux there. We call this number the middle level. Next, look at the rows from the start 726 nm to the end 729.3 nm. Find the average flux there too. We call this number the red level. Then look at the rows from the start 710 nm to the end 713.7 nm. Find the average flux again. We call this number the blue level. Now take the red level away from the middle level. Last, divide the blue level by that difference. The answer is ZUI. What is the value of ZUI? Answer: 89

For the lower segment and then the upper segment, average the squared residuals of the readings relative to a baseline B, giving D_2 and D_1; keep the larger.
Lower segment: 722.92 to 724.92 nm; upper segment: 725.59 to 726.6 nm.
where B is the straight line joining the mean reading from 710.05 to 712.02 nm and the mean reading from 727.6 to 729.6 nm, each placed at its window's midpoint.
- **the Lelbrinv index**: 1.2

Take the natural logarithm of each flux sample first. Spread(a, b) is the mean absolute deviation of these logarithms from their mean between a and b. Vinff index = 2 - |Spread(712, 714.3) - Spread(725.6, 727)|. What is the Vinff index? 2.00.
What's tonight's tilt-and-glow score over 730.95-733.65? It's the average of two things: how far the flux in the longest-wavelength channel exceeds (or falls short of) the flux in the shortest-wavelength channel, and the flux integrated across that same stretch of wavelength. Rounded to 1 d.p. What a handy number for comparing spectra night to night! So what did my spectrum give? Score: 24.1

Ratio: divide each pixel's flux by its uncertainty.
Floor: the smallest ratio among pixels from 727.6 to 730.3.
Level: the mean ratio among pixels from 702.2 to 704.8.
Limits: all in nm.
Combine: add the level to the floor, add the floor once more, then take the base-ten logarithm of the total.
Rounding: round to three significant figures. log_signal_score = 1.73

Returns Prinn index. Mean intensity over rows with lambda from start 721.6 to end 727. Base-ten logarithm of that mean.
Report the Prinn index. 1.271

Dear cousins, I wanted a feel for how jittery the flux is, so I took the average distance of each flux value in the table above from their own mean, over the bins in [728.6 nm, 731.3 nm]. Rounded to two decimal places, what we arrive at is 0.46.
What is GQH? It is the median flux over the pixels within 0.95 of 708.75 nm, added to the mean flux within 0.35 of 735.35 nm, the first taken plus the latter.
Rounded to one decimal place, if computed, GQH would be 37.0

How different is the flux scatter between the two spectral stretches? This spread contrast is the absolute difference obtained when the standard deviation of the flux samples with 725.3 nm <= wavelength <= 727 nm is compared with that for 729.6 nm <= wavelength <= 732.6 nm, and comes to 0.35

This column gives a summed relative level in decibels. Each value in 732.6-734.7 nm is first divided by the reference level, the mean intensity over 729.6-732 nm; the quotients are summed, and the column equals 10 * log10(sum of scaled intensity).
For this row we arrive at 7.7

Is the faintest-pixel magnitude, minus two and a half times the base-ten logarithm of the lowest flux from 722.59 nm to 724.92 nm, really -3.09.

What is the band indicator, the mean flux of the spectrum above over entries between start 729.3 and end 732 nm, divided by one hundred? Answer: 0.183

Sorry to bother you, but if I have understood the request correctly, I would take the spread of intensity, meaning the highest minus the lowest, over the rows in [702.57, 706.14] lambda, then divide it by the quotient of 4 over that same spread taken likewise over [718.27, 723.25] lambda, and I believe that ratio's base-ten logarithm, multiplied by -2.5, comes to 0.16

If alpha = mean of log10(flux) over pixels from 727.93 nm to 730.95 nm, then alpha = 1.26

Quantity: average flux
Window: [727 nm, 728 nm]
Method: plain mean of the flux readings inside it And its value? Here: 18.4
